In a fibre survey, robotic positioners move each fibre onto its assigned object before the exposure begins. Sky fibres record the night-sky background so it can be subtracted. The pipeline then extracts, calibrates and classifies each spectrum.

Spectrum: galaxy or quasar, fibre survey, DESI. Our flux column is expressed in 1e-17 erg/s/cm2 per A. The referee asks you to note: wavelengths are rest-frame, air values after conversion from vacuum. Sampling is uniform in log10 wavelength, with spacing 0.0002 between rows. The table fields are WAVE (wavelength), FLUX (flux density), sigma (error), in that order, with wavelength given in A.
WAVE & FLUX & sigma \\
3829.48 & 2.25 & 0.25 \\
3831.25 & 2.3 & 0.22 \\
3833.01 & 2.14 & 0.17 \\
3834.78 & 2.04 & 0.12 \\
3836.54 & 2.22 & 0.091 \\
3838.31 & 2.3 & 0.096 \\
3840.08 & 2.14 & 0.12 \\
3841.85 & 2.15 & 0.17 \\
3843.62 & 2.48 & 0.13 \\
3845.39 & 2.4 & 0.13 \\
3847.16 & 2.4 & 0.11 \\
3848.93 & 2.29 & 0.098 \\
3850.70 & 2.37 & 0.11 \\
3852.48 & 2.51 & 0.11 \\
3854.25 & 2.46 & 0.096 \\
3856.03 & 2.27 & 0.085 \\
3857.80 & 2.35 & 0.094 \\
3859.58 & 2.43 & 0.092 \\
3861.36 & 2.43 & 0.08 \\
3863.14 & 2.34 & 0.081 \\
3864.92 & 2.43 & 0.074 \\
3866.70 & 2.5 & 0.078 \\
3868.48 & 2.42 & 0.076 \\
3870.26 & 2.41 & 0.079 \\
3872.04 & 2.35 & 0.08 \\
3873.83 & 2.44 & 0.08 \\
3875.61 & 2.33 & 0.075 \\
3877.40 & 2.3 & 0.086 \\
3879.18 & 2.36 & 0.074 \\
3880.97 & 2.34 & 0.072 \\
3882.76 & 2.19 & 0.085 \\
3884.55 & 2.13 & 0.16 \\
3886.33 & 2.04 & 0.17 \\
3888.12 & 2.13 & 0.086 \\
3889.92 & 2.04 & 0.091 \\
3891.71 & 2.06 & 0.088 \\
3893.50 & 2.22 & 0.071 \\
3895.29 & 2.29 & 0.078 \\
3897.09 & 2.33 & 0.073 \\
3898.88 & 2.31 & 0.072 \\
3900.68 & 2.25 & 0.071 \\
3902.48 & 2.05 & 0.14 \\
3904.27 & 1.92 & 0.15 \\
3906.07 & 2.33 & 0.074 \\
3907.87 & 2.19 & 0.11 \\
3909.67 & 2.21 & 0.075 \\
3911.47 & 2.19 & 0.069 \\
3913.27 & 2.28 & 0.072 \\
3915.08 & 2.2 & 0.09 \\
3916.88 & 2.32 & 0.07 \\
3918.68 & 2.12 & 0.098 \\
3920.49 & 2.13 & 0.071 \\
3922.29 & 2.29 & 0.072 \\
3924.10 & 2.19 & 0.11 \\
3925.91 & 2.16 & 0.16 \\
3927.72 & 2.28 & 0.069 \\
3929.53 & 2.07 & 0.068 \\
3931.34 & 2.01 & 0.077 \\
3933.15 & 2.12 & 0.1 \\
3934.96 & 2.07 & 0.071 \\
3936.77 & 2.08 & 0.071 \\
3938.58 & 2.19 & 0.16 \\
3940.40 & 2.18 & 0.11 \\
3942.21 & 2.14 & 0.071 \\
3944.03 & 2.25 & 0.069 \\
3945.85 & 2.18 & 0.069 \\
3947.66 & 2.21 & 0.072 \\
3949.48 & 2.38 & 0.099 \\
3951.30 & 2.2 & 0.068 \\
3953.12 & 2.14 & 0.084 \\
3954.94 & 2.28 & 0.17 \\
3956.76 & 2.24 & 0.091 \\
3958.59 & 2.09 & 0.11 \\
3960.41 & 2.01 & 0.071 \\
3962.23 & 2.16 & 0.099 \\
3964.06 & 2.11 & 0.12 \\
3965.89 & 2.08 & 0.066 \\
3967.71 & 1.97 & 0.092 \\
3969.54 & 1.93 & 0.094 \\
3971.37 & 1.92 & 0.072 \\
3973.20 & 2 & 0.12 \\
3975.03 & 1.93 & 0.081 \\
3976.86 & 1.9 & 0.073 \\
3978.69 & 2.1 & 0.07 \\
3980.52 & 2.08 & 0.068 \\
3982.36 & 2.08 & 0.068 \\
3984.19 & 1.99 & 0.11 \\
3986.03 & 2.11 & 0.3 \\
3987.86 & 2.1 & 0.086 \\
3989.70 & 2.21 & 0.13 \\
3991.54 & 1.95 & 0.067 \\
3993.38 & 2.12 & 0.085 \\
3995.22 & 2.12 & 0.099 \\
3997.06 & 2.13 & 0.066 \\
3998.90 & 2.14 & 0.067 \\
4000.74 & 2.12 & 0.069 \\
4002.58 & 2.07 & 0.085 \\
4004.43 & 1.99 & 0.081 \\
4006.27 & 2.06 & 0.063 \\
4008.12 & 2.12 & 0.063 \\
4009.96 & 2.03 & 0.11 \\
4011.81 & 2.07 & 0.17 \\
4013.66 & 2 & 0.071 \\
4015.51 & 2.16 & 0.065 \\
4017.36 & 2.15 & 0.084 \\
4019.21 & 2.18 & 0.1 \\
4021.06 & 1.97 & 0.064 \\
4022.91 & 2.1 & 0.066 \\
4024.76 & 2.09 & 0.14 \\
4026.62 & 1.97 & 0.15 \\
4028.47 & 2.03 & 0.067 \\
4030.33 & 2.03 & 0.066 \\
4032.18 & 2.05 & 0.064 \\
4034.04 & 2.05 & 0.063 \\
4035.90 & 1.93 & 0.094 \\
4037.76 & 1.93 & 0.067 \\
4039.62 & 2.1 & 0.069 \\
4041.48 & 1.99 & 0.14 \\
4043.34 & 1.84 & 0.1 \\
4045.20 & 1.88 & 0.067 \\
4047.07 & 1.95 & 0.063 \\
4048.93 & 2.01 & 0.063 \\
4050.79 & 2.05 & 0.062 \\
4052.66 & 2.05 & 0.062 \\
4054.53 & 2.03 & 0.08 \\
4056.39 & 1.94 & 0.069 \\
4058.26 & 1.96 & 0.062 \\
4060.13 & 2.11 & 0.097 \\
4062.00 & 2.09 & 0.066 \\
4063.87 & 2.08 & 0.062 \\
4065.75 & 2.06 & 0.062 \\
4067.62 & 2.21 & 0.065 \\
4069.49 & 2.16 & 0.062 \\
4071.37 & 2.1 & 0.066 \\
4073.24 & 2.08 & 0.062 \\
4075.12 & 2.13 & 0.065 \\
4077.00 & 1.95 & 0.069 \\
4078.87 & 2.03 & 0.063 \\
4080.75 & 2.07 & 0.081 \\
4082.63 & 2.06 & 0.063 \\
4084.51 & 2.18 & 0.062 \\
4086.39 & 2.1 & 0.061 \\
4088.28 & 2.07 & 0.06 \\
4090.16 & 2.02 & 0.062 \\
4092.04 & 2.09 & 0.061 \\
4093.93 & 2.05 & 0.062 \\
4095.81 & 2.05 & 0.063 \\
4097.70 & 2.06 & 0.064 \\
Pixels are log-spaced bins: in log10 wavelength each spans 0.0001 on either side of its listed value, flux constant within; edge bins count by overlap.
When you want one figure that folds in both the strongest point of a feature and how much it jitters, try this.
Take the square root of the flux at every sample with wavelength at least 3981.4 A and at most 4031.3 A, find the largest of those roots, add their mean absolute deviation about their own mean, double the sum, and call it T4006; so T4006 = 3.01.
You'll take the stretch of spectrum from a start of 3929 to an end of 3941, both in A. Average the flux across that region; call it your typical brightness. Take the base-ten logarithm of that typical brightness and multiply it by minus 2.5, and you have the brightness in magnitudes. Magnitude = -0.81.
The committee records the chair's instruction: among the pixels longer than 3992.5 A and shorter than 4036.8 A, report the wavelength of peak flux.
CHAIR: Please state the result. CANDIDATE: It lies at 4019.21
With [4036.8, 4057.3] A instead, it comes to 4039.62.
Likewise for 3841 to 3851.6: 3843.62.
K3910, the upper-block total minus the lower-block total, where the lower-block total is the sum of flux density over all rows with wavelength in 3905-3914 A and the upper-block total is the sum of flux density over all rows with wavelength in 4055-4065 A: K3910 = -1.0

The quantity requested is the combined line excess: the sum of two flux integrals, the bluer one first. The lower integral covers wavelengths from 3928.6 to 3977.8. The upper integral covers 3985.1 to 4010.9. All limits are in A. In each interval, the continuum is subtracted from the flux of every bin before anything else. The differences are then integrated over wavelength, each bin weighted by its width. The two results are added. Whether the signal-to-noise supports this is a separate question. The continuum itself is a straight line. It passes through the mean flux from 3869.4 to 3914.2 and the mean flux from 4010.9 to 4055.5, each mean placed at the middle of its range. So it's -1.3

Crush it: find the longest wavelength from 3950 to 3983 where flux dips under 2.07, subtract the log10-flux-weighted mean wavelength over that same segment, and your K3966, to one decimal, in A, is 10.5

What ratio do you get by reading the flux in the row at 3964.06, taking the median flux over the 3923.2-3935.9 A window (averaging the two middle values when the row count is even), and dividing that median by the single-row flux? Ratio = 1.00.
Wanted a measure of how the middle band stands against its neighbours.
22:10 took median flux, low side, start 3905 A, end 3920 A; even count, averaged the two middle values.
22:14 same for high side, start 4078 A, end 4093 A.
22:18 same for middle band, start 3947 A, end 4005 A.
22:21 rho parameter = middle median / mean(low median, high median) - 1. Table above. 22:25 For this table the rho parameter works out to -0.018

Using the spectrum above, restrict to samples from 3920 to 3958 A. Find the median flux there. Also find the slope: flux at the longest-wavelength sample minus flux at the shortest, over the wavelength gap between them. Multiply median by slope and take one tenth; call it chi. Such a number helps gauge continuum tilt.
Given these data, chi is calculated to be 0.0007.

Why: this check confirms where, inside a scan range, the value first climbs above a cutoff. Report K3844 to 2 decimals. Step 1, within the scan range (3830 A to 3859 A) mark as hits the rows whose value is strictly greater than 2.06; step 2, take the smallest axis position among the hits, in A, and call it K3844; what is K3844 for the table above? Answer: 3831.25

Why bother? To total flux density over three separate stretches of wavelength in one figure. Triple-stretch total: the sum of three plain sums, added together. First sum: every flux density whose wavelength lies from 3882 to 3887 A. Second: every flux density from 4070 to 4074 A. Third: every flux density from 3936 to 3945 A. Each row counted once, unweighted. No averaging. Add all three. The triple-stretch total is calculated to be 21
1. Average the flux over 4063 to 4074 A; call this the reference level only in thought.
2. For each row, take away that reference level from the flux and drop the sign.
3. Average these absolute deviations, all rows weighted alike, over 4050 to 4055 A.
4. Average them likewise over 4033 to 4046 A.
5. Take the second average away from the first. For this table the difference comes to -0.08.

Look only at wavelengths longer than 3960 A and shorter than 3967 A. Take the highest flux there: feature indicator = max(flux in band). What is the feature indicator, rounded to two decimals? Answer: 2.16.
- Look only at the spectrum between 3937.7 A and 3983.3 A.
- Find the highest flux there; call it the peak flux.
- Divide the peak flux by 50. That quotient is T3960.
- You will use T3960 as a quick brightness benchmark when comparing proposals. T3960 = 0.0476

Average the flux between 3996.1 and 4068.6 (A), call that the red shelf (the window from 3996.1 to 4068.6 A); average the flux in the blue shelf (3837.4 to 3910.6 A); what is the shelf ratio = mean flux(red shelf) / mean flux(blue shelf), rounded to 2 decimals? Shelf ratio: 0.89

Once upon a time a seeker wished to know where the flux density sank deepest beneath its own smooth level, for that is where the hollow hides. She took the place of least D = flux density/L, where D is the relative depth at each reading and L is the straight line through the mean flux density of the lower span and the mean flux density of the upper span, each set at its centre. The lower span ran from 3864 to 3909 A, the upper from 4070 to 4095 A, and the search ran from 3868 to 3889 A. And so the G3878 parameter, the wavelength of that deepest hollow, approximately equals 3886.33 A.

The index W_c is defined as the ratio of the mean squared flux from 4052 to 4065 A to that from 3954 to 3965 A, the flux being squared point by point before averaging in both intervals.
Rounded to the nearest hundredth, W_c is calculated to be 0.90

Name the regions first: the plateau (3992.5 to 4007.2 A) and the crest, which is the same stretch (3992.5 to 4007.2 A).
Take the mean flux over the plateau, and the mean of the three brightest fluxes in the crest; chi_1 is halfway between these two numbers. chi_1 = 2.11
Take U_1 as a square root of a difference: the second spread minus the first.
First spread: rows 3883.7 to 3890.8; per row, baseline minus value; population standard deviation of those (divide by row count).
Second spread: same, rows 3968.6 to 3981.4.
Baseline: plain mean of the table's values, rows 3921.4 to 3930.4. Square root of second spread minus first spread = 0.17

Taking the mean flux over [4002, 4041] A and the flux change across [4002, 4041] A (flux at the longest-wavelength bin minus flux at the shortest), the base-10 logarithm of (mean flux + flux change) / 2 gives 0.017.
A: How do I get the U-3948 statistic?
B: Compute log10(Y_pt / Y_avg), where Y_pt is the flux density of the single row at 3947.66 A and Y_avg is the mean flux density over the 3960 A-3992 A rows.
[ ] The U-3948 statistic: 0.04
